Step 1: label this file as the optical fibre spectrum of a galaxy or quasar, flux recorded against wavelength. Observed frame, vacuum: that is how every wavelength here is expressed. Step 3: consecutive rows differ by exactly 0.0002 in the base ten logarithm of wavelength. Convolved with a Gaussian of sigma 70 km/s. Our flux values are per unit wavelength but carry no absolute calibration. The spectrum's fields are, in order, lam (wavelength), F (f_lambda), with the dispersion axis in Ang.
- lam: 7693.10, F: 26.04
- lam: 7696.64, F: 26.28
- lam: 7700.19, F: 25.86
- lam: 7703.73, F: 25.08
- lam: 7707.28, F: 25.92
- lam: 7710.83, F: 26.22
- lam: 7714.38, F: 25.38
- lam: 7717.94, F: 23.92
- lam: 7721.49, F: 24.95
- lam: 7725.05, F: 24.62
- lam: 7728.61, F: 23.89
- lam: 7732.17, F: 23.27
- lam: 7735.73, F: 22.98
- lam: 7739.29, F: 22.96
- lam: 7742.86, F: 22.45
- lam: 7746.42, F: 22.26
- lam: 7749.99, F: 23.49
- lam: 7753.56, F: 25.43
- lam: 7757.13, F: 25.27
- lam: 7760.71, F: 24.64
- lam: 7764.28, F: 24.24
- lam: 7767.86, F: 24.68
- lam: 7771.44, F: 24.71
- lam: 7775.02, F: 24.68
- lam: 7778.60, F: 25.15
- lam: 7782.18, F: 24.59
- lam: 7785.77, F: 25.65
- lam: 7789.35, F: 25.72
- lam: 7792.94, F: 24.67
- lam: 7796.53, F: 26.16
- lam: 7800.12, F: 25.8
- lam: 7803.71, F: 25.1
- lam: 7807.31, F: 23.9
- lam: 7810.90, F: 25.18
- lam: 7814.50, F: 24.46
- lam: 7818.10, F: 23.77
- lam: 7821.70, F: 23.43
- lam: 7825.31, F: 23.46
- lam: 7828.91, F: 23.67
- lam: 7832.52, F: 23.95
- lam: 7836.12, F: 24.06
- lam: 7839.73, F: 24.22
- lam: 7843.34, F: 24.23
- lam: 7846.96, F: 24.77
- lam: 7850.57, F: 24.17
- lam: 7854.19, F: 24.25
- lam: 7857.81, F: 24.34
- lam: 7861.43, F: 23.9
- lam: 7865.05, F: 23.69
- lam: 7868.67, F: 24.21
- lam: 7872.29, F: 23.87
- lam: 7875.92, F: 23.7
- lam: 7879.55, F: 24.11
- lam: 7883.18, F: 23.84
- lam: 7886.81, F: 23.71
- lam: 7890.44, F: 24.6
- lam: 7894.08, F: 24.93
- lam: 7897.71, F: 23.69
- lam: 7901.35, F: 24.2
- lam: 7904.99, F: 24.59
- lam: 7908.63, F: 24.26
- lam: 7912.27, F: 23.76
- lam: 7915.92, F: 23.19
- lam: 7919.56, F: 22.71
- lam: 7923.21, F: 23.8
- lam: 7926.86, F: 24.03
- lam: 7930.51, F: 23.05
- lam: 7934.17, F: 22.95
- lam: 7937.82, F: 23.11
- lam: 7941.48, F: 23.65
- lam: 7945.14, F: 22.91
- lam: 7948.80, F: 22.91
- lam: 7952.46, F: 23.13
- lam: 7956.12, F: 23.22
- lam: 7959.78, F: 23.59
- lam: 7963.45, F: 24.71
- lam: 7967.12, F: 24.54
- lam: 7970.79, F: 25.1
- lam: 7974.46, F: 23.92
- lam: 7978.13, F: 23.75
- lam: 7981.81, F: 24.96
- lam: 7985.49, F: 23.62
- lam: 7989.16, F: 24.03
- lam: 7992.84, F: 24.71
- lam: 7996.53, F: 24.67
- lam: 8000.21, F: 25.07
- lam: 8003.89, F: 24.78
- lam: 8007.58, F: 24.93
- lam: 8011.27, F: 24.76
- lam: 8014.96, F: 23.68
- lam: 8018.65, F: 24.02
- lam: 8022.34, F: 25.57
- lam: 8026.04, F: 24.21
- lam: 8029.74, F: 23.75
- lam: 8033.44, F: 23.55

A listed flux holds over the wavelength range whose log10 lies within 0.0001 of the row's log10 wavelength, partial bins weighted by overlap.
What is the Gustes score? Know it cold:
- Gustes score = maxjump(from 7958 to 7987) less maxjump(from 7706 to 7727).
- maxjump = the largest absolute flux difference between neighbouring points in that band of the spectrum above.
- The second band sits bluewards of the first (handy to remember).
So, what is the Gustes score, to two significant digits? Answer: -0.12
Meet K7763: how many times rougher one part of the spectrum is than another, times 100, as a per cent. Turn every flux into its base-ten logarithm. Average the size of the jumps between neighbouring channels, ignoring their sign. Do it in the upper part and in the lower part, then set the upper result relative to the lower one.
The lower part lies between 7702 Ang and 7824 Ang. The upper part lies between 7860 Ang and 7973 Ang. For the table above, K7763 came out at 70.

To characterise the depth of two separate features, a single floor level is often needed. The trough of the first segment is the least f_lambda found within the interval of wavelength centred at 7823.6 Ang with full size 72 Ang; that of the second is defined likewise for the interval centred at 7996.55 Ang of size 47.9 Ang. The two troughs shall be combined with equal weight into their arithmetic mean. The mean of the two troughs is 23.5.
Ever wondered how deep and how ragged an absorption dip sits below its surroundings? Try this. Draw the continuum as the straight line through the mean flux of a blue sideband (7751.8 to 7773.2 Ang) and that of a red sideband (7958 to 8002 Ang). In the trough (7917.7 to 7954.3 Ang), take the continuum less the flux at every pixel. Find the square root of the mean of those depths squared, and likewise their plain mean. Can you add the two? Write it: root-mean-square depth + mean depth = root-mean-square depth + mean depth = 2.6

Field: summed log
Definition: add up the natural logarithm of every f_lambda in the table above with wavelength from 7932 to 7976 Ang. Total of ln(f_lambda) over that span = 38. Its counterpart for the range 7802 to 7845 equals 38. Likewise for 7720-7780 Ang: 54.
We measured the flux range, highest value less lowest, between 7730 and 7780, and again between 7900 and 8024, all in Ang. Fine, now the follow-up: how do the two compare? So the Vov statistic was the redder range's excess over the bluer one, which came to -0.3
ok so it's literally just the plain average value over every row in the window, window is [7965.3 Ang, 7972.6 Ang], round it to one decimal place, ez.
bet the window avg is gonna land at 24.8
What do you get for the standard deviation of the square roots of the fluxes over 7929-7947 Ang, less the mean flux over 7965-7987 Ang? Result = -24.3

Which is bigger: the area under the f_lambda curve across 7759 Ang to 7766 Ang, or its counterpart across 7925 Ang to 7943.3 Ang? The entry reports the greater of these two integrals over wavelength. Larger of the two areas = 427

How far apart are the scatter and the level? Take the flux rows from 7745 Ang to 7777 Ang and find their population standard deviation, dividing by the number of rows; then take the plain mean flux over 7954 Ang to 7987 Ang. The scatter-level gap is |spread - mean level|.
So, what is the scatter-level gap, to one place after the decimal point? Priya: 23.2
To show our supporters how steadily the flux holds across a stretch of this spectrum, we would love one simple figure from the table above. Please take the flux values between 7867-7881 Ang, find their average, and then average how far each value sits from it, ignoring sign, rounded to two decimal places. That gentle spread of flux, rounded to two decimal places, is 0.19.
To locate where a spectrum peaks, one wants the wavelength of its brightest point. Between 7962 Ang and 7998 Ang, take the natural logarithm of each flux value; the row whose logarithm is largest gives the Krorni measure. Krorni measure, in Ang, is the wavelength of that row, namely 7970.79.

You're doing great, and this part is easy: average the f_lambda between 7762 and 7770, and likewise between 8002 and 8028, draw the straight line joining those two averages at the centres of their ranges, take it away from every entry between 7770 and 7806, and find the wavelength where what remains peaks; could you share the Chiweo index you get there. 7796.53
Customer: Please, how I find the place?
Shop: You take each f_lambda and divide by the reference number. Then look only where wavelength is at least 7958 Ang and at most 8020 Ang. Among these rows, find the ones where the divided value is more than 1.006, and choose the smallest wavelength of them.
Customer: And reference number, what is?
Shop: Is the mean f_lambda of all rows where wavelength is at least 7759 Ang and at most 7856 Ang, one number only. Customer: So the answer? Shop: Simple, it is 7970.79 Ang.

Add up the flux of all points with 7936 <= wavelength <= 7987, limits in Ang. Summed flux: 333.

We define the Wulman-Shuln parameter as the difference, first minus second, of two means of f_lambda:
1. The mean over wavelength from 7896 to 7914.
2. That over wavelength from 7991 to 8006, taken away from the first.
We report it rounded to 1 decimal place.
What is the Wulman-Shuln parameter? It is -0.7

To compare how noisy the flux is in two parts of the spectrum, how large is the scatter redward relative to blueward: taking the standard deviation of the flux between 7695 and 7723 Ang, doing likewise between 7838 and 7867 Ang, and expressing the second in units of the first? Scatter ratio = 0.40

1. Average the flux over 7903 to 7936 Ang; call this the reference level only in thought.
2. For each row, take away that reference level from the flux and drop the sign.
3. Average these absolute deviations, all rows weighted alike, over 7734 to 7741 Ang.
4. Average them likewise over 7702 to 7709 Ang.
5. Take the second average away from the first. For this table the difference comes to -1.3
